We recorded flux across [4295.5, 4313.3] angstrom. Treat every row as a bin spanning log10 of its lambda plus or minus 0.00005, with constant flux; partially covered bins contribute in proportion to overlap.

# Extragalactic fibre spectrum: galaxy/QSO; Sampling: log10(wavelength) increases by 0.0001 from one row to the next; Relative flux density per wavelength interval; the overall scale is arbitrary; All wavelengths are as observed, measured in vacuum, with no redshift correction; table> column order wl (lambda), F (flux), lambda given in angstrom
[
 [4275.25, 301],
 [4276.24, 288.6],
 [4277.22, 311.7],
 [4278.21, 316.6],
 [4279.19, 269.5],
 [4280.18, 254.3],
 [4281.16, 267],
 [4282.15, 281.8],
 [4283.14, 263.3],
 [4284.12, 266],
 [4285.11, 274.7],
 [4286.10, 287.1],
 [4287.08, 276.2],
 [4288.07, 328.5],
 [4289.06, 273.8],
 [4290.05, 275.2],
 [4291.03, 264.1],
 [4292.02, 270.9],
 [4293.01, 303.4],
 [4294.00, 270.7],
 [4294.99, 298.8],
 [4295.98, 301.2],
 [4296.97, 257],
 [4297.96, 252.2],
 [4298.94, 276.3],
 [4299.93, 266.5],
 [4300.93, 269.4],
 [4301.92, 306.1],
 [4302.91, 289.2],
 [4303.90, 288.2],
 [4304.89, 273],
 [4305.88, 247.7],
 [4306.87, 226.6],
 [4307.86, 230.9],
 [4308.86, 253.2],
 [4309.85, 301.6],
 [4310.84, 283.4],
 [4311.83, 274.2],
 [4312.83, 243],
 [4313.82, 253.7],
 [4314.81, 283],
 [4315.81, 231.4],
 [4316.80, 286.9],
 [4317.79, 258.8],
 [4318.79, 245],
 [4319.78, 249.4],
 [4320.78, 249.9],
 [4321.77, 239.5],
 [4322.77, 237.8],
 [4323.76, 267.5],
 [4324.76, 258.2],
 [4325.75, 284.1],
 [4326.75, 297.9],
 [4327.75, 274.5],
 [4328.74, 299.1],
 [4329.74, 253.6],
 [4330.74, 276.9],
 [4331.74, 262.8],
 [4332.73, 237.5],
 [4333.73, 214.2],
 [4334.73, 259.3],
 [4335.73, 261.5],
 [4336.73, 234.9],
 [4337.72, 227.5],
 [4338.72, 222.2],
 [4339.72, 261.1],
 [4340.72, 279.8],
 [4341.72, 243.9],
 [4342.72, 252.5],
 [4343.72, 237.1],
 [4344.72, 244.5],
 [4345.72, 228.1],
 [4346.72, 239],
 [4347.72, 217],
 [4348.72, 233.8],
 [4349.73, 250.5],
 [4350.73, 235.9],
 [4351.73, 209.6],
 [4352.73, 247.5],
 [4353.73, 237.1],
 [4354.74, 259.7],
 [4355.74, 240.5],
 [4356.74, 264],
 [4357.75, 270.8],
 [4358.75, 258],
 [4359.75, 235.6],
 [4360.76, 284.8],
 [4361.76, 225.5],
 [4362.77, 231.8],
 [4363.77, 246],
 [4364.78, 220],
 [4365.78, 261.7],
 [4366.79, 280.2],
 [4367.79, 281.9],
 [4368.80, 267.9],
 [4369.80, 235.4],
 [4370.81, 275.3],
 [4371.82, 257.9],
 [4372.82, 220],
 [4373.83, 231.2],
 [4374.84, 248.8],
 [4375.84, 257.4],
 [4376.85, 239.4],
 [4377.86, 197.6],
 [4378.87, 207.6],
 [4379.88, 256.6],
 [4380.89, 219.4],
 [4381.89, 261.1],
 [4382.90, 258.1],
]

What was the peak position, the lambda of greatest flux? 4301.92 angstrom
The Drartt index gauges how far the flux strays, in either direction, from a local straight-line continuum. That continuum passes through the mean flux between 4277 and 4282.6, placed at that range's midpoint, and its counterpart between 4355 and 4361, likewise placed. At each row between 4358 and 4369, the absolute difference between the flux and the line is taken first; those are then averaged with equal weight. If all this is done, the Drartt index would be 20.3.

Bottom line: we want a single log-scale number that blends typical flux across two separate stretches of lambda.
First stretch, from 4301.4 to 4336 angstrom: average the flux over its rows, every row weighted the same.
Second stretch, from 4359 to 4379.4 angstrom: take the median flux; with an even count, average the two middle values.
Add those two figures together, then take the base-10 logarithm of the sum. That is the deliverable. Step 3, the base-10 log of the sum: 2.70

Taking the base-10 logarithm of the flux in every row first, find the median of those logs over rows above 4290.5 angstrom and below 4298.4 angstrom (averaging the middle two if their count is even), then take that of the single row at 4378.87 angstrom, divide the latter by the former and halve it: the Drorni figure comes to 0.476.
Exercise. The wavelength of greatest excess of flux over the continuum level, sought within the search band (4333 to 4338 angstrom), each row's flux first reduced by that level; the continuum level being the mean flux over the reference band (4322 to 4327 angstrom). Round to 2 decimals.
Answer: 4335.73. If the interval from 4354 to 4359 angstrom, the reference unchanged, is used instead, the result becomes 4357.75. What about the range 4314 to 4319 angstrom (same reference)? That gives 4316.80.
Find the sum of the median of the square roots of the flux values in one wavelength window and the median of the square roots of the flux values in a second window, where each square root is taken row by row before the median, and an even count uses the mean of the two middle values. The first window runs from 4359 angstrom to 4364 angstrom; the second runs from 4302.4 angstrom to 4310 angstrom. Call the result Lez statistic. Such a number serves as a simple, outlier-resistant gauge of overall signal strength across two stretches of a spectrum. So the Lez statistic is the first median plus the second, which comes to 31.6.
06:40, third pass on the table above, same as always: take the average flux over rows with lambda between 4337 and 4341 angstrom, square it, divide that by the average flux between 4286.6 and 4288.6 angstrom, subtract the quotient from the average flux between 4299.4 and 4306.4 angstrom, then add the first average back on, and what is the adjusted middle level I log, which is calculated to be 322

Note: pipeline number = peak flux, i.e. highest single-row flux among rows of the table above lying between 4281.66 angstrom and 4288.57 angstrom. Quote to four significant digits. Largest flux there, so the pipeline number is 328.5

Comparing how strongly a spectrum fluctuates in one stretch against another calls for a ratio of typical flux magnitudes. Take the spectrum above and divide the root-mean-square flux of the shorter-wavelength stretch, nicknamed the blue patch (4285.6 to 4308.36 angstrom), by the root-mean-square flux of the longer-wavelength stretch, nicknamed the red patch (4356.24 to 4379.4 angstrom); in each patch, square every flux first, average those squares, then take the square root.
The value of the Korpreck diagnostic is 1.11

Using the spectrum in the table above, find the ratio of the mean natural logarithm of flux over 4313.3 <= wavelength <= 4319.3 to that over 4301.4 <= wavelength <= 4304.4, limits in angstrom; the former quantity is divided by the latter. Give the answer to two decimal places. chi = 0.98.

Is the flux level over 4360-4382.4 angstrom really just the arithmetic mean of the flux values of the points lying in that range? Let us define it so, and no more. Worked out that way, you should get 246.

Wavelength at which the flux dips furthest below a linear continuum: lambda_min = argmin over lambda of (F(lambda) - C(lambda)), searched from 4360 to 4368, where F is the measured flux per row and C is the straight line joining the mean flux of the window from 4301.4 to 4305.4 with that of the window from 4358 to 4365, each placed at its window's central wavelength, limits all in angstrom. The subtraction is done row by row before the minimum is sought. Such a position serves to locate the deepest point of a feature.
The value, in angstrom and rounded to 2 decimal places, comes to 4364.78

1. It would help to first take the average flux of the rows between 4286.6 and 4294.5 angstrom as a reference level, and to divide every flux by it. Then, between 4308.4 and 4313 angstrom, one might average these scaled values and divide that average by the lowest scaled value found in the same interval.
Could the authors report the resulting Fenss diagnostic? 1.12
